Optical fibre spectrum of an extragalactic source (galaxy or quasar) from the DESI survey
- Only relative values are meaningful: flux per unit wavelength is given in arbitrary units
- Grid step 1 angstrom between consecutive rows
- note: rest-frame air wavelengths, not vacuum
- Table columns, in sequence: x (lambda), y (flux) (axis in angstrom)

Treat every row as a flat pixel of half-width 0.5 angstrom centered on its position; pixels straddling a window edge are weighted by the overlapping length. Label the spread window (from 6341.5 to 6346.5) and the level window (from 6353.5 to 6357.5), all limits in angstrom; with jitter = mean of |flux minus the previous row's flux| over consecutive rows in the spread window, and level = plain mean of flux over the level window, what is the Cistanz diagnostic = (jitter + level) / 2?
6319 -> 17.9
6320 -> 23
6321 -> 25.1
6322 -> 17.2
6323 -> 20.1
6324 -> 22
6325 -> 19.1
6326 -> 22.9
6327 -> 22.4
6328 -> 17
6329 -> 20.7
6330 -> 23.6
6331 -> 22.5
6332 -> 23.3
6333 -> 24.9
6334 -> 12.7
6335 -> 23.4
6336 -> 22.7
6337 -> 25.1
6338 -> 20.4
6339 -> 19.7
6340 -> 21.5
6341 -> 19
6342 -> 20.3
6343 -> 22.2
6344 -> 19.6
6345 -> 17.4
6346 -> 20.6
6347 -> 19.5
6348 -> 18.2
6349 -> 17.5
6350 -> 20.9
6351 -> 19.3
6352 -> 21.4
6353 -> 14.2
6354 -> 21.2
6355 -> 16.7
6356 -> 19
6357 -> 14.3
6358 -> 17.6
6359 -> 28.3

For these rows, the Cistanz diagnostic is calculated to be 10.1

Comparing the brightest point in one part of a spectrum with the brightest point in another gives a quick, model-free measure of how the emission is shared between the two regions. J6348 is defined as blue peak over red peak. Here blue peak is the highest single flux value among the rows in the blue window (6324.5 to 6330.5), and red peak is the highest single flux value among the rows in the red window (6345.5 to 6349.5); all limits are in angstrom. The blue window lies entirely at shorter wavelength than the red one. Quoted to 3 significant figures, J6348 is 1.15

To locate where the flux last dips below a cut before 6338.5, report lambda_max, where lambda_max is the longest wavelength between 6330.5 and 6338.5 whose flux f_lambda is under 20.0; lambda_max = 6334 angstrom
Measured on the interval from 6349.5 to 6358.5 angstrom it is 6358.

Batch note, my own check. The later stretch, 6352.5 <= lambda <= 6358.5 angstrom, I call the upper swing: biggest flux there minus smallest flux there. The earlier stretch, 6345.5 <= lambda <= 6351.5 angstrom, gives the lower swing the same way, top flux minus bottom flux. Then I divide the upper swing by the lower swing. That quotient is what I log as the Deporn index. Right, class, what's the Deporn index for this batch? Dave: 2.1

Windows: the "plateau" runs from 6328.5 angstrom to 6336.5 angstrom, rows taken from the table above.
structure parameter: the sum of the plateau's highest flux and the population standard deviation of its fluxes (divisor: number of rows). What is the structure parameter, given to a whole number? 28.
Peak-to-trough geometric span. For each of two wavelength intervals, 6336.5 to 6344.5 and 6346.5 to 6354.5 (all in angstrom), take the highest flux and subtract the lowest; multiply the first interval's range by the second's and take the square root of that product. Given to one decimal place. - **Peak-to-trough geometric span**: 6.6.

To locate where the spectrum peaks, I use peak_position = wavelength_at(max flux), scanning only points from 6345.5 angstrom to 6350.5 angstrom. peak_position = 6350 angstrom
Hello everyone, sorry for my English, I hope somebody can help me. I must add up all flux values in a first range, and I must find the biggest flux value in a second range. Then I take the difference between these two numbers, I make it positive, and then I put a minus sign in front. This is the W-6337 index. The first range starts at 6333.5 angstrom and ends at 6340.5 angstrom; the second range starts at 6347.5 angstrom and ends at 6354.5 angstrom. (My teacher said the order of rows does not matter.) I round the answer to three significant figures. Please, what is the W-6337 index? -124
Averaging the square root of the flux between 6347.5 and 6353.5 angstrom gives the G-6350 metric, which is 4.3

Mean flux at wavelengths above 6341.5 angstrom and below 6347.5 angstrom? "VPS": 19.9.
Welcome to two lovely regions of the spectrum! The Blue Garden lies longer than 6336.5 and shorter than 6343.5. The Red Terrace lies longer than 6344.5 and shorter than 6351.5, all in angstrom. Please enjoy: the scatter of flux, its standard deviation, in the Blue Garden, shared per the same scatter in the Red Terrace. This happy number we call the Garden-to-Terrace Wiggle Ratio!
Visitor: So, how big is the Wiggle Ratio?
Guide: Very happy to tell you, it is 1.4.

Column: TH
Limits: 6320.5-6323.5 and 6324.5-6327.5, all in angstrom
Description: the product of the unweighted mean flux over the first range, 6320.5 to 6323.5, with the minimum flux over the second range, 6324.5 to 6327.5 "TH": 397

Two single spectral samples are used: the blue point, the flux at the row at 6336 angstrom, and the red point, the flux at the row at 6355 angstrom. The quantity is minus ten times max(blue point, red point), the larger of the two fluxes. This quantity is -227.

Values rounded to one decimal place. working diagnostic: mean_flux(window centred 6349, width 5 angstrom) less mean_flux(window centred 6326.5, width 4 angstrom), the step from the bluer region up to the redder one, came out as -1.3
